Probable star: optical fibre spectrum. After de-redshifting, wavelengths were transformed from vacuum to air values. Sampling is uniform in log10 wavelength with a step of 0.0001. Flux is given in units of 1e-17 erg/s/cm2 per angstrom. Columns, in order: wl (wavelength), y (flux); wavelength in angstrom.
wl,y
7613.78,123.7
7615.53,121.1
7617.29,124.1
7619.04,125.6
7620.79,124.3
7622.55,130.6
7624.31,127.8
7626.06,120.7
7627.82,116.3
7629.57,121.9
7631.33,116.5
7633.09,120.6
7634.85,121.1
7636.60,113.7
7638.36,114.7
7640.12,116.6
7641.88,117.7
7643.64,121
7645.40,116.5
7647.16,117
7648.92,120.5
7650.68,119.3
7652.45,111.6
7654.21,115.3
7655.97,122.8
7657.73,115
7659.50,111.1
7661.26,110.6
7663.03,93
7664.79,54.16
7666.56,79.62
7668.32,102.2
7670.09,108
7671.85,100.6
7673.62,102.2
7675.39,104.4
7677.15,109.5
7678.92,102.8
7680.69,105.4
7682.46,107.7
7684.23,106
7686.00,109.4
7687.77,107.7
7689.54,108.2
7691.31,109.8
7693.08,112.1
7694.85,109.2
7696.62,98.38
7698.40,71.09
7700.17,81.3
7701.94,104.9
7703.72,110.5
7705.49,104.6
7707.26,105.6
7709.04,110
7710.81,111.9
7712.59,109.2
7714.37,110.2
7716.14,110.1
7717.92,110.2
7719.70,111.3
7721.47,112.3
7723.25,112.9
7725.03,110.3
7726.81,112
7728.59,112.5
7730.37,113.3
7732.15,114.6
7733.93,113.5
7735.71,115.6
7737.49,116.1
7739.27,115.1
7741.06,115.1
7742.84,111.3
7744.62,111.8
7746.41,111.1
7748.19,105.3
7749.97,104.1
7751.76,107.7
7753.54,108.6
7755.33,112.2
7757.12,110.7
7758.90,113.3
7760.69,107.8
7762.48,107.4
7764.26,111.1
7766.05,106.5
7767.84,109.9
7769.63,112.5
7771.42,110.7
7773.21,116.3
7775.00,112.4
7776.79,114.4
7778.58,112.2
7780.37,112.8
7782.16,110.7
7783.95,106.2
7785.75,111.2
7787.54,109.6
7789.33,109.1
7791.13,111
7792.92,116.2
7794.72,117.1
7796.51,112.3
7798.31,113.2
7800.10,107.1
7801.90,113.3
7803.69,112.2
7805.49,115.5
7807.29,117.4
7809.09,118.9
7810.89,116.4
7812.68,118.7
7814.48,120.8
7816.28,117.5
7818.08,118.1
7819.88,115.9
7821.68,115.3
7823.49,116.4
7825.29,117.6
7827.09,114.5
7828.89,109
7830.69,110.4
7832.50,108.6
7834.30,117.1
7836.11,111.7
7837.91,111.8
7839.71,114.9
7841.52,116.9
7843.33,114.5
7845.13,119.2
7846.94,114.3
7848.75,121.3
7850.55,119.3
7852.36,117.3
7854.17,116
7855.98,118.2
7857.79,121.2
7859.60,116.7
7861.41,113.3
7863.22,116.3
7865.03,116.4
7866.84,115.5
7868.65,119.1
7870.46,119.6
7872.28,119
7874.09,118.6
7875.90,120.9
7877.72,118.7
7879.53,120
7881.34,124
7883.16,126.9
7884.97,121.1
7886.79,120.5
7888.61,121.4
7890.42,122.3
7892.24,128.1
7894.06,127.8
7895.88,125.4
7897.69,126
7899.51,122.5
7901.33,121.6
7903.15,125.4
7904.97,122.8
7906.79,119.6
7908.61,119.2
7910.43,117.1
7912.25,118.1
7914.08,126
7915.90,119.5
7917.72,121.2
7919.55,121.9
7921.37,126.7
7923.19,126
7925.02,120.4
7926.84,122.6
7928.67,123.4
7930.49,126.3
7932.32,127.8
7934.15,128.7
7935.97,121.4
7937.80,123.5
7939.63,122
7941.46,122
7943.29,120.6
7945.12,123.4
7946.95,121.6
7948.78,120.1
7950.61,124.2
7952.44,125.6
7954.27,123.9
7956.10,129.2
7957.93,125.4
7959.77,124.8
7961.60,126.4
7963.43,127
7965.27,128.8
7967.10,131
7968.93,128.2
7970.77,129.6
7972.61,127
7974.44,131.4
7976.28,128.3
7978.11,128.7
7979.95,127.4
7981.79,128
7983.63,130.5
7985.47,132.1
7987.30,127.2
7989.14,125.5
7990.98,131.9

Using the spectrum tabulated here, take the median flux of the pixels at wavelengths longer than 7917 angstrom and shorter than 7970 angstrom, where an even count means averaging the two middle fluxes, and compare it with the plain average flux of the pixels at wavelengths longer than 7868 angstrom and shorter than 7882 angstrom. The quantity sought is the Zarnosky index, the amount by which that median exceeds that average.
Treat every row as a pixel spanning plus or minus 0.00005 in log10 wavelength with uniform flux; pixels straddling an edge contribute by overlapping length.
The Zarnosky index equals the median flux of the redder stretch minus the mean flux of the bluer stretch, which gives 4.2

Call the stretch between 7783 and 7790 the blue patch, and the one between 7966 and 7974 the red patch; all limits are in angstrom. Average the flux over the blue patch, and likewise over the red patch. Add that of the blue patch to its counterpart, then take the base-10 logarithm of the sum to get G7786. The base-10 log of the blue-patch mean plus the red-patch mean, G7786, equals 2.38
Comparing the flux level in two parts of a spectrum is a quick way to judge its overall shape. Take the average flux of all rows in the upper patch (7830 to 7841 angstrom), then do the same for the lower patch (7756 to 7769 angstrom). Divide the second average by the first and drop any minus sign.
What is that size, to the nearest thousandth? 0.974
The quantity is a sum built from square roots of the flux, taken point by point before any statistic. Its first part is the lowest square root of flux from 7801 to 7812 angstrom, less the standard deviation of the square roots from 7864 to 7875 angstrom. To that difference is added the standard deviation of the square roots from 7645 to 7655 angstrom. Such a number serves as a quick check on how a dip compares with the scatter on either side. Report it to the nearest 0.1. 10.7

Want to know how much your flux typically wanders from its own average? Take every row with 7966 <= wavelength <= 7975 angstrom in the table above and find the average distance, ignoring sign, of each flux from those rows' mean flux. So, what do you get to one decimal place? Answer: 1.5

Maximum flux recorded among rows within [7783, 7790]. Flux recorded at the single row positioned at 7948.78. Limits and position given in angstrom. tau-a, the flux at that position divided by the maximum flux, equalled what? 1.08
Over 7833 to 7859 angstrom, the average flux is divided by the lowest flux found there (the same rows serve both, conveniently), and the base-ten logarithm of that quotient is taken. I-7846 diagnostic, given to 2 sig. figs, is 0.019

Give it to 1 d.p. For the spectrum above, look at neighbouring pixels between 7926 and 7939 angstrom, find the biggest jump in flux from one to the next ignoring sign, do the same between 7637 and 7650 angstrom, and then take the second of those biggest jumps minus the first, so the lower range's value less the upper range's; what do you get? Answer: -2.8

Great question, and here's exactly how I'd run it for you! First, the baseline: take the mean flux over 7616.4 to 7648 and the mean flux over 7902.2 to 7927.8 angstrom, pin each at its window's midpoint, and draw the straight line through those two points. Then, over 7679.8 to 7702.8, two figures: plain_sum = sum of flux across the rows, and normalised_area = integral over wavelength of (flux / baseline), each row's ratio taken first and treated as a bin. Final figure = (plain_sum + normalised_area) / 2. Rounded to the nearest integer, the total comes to 675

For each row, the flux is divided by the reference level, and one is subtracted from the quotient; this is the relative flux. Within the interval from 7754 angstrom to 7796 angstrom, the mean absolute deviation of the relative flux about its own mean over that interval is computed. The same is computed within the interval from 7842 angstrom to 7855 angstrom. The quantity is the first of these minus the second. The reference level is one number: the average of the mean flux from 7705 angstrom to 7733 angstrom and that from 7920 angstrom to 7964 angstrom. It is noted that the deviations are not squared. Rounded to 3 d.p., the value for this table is 0.001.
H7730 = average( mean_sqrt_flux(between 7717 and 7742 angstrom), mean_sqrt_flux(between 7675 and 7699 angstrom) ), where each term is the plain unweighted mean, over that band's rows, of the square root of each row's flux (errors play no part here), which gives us 10.4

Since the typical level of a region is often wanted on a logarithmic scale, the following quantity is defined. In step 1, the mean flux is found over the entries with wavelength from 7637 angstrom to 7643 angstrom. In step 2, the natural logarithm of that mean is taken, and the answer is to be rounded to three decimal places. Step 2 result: 4.756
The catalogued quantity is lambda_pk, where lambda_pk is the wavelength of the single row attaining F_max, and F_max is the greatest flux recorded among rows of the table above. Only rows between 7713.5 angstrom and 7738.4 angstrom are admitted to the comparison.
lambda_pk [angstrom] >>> 7737.49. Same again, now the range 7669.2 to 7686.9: 7677.15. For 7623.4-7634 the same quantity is 7624.31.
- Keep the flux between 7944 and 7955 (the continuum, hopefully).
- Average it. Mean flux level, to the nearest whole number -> 123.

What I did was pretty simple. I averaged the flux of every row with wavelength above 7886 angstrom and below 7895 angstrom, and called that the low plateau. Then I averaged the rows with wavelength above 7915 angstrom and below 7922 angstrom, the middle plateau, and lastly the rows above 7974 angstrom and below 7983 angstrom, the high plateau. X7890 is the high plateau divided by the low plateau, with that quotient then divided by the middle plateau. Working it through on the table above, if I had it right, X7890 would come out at 0.0085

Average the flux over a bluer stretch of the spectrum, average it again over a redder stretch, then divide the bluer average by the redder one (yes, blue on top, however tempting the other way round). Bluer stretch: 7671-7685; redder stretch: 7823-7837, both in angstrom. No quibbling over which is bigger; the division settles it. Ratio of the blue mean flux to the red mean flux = 0.93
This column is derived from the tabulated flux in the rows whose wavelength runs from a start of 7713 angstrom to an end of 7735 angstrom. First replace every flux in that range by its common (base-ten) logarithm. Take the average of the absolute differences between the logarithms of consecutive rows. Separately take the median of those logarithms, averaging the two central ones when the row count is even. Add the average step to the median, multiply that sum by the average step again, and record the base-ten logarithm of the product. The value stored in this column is -2.10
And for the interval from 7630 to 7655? -1.62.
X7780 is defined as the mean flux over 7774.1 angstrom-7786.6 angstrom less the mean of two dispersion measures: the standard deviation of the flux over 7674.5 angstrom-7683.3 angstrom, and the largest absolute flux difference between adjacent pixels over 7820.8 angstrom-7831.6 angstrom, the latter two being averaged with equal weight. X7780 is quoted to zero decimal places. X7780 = 107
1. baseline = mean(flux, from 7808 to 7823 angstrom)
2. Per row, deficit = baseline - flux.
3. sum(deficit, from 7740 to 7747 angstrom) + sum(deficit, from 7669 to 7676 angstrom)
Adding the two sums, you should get 77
